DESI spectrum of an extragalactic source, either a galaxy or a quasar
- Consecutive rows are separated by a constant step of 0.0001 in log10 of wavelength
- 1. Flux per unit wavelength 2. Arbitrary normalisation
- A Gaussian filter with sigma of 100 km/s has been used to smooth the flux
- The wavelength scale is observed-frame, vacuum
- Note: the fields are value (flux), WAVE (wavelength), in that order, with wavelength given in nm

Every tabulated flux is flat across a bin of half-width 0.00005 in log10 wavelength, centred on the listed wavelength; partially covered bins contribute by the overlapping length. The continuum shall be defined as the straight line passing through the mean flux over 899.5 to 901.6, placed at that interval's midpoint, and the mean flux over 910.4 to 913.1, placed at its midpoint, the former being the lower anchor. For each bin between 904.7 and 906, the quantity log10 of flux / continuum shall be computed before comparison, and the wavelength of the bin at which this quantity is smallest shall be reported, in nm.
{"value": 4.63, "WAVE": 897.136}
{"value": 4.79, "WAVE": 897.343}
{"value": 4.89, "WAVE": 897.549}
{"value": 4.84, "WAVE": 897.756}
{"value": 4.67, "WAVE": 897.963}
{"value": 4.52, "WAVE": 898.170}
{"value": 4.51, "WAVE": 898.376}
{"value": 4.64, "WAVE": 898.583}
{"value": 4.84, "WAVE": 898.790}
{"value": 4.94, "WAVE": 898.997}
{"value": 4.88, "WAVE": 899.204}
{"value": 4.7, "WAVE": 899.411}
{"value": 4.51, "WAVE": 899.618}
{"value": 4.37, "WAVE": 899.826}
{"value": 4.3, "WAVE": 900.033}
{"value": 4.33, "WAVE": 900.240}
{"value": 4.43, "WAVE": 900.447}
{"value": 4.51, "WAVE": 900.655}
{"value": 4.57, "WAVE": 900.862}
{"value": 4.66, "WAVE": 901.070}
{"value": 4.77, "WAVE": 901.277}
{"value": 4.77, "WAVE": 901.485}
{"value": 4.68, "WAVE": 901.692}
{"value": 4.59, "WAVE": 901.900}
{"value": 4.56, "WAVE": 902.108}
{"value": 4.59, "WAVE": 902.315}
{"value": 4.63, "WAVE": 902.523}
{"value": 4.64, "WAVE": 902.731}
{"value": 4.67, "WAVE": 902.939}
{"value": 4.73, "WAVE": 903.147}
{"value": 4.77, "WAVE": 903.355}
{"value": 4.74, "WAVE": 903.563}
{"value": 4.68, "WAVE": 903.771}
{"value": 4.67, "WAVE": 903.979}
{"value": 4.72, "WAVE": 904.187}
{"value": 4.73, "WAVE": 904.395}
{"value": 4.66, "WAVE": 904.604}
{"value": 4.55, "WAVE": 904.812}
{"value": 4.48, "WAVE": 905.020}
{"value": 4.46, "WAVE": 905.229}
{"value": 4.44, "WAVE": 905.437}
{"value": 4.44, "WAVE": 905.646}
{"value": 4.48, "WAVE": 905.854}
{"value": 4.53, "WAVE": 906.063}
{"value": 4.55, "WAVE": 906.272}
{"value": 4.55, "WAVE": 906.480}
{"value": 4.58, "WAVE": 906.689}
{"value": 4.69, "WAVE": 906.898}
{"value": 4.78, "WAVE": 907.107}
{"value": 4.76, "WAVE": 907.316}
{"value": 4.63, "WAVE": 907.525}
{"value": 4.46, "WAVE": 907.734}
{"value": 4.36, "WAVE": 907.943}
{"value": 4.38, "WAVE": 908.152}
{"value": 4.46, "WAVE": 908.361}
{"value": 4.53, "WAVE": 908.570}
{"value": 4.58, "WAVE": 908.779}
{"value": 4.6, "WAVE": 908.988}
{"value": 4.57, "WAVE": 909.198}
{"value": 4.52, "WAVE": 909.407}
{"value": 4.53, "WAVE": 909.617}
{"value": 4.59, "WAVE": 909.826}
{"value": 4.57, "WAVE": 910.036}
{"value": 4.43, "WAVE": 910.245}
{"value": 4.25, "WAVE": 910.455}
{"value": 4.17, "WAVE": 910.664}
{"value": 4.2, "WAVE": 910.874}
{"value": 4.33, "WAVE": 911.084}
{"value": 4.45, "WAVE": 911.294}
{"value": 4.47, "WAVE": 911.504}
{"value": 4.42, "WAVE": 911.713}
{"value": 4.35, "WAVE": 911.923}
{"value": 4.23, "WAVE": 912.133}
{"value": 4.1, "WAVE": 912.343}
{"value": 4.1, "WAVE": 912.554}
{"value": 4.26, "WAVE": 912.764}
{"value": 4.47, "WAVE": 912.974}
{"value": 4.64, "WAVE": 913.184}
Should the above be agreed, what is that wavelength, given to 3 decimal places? 905.437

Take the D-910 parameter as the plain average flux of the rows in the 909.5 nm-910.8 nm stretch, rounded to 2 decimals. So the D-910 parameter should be 4.42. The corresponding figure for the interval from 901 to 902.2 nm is 4.67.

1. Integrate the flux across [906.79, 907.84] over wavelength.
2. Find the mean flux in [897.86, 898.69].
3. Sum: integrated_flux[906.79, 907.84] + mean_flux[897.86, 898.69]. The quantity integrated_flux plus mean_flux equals 9.5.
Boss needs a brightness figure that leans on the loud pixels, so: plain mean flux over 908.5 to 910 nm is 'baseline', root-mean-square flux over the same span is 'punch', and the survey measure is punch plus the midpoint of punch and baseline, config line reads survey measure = 9.1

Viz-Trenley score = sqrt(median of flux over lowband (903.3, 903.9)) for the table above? 2.18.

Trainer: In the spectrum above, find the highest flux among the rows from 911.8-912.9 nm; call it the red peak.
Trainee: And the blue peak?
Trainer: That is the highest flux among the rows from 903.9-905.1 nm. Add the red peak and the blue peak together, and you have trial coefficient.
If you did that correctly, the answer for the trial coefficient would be 9.08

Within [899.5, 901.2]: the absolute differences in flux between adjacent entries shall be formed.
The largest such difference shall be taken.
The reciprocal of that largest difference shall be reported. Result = 7.1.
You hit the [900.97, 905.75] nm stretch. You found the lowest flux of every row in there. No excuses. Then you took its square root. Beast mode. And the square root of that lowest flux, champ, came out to 2.11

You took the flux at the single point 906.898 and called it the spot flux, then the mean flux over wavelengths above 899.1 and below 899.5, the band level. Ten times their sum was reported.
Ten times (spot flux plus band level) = 94.8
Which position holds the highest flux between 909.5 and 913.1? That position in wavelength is 909.826 nm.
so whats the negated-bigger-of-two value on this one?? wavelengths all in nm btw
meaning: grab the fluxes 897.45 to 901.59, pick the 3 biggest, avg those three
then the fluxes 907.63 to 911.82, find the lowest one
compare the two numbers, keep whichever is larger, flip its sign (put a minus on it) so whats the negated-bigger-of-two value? -4.90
